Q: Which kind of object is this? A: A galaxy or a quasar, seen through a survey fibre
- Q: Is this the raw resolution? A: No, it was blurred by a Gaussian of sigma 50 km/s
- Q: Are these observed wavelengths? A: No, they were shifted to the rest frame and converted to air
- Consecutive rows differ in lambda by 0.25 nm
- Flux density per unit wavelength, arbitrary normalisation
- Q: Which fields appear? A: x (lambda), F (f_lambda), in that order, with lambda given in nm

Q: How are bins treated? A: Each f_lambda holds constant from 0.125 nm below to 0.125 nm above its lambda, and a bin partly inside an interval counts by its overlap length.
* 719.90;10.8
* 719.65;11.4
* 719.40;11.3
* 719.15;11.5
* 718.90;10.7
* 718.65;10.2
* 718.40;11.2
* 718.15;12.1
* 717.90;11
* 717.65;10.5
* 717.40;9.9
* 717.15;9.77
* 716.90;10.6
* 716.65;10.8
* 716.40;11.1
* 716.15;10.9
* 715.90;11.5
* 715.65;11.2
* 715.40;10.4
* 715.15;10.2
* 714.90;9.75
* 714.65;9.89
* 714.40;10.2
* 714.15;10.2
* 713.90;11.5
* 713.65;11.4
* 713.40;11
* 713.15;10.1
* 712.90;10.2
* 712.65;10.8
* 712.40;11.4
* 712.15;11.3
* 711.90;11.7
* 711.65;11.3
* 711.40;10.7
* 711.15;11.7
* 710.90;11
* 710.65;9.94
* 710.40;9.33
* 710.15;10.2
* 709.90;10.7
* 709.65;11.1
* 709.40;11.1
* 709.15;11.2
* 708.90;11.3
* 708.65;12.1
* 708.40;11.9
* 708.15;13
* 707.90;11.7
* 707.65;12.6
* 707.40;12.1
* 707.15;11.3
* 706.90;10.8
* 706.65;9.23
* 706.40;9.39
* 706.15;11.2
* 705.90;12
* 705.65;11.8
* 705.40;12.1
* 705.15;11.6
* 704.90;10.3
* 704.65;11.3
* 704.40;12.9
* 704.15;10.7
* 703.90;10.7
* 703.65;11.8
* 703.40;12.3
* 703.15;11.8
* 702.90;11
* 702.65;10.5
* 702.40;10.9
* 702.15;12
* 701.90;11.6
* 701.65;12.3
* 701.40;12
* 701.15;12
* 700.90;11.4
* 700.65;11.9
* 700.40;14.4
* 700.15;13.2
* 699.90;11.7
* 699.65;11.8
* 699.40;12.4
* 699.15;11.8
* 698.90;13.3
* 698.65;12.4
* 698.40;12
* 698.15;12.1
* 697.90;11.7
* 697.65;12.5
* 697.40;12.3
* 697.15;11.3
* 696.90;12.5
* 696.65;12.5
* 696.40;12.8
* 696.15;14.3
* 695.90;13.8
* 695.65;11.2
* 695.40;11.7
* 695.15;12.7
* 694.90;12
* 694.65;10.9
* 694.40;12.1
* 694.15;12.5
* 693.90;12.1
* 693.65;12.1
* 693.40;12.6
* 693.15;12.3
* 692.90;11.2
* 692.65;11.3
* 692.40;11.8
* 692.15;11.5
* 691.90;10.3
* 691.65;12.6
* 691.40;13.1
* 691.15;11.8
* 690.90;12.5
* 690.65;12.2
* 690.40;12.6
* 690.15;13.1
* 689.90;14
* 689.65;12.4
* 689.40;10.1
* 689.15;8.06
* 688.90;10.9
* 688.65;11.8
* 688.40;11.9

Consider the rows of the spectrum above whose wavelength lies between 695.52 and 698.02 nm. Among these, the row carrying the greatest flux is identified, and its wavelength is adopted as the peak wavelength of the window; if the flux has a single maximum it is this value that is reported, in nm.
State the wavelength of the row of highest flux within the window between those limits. 696.15 nm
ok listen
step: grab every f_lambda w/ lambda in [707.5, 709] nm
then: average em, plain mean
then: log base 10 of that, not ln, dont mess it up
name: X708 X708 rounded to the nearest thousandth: 1.083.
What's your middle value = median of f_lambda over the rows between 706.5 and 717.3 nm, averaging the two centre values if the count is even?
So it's 11.0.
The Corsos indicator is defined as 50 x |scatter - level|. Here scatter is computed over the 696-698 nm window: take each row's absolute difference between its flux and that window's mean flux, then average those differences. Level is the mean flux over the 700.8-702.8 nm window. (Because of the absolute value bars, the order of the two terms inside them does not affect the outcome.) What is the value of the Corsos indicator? 552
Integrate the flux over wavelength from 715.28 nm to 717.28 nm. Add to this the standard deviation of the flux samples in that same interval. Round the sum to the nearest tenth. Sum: 22.1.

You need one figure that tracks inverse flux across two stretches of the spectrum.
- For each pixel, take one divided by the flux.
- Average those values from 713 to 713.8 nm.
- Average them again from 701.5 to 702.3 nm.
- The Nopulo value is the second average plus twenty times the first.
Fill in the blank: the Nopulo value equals 1.93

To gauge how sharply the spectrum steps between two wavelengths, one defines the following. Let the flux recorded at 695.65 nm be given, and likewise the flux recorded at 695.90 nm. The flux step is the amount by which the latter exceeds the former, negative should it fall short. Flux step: 2.6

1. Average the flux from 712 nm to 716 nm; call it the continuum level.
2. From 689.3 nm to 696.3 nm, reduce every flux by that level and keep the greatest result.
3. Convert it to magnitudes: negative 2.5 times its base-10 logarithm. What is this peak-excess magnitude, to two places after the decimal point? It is -1.39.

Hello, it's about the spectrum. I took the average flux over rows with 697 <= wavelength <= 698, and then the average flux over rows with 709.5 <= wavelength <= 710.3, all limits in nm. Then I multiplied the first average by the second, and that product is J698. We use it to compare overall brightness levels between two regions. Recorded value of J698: 127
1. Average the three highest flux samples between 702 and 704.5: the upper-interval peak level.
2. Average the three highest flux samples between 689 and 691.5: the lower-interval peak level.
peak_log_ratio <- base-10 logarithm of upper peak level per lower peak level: -0.03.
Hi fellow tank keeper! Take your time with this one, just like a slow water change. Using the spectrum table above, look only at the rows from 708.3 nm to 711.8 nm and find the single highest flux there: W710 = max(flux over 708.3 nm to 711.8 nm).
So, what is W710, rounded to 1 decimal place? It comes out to 12.1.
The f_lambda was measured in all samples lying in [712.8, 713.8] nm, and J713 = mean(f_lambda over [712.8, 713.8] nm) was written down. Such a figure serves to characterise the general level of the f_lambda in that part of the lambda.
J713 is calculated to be 10.7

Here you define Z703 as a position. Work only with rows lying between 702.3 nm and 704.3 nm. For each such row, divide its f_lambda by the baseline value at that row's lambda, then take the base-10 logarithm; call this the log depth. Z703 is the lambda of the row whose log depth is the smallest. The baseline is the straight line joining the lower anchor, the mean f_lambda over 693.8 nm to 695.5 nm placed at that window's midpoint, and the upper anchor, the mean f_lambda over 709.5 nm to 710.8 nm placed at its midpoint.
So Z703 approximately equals 702.65 nm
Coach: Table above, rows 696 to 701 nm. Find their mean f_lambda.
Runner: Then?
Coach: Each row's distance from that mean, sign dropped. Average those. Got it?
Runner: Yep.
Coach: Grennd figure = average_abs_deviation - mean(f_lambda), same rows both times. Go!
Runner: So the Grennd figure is -11.8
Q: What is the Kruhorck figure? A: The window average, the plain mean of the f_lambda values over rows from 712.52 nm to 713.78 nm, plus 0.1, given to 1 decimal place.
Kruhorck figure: 10.8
